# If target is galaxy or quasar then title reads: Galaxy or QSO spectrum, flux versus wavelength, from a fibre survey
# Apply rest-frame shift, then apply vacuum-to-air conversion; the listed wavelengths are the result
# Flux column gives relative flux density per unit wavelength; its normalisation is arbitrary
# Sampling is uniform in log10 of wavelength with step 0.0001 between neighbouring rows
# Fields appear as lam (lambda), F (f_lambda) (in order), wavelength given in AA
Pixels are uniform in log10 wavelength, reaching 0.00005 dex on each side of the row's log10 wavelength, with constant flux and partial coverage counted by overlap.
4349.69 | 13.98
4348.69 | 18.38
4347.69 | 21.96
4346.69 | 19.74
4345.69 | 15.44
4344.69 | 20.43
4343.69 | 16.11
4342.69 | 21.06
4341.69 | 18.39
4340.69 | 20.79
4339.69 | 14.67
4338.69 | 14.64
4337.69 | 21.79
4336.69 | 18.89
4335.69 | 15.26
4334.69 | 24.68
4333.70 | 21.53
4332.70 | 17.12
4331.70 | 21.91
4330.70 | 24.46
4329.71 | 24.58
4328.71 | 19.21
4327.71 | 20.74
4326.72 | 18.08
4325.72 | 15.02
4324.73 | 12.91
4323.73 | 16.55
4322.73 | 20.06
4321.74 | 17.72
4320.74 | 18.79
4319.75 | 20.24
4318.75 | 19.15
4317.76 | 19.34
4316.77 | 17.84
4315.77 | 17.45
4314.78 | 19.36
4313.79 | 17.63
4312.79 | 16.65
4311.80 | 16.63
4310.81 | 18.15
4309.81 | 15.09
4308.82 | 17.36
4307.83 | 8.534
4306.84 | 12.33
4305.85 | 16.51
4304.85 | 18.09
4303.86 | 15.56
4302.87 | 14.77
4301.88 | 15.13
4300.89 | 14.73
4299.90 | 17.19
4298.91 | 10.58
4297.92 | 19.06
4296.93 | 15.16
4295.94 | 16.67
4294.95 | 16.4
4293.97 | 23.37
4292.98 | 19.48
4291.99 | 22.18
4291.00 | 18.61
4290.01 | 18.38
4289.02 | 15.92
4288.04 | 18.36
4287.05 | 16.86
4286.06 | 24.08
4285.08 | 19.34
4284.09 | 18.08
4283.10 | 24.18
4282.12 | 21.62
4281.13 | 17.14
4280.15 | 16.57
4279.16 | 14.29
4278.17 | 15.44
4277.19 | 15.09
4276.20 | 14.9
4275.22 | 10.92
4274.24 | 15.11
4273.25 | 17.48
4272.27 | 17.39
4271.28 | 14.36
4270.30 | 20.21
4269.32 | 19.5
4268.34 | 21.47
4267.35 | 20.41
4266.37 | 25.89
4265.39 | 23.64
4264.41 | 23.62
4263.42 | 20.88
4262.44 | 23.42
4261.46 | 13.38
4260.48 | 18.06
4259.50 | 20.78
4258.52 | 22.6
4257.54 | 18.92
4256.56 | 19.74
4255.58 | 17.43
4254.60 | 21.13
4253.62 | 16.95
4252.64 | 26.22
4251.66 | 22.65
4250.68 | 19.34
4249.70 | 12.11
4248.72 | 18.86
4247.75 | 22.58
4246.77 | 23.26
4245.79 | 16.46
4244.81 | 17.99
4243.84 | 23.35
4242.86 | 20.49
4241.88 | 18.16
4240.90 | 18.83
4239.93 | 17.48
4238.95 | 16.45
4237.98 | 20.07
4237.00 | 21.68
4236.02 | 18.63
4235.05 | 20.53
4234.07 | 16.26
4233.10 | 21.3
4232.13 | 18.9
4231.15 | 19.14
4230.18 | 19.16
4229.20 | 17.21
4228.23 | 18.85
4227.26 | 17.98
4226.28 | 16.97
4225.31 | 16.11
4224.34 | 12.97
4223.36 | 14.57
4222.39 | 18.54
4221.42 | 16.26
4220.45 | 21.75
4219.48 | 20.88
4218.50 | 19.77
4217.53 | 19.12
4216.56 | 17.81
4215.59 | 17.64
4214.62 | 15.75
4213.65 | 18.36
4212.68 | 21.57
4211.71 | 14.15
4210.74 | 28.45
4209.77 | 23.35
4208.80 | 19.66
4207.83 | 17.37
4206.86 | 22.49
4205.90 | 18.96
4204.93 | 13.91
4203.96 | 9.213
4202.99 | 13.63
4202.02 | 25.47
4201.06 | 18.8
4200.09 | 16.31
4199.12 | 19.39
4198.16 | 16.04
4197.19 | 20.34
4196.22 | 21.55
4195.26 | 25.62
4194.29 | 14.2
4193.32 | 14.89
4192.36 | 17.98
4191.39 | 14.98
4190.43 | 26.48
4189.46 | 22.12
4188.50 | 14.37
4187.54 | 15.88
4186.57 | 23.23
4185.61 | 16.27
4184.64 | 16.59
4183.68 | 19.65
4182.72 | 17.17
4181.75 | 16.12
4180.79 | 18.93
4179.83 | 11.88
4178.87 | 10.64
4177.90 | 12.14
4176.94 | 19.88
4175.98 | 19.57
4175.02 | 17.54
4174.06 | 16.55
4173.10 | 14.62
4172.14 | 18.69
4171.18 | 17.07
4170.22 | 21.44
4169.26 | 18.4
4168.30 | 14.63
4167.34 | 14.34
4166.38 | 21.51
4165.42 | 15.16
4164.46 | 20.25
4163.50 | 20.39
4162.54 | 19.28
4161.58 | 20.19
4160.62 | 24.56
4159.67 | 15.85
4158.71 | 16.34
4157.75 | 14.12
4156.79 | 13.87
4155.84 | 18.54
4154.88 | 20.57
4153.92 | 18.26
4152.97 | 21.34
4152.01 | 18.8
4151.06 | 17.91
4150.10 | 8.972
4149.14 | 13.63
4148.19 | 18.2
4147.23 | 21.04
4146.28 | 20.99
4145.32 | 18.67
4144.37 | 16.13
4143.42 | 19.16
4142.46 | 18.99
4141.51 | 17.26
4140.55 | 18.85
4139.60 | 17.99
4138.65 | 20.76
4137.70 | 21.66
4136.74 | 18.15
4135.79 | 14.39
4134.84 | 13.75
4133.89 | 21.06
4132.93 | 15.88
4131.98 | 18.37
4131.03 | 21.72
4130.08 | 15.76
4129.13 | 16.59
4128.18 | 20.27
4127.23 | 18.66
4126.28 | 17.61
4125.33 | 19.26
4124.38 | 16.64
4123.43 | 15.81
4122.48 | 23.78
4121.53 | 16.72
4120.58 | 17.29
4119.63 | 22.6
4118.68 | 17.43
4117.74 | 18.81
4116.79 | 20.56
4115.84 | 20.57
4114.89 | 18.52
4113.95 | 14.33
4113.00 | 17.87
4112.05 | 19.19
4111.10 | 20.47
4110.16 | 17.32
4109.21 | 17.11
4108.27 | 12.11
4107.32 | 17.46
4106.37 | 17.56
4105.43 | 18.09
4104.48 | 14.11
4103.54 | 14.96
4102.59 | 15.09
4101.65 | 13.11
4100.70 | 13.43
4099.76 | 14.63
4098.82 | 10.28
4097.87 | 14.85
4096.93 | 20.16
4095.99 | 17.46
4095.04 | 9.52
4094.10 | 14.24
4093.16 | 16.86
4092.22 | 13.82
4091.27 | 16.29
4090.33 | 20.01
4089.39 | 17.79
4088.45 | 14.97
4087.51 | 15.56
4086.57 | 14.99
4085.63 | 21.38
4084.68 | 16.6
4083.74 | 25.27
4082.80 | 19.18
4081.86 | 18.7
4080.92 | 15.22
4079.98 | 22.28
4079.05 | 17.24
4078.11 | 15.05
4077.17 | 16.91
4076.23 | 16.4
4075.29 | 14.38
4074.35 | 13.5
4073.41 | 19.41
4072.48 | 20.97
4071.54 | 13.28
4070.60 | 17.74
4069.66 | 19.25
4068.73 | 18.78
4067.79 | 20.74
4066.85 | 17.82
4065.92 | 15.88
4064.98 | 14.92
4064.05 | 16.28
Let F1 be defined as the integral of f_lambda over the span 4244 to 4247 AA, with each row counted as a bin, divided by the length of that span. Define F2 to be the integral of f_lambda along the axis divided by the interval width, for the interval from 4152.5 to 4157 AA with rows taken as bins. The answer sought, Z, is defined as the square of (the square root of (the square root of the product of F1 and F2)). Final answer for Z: 19.1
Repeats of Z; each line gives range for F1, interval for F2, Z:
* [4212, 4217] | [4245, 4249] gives 19.1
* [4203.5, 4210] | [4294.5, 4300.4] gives 16.7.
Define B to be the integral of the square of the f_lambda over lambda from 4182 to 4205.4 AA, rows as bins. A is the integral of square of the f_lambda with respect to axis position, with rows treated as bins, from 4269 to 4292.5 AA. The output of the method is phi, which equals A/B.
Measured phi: 0.95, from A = 7625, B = 8053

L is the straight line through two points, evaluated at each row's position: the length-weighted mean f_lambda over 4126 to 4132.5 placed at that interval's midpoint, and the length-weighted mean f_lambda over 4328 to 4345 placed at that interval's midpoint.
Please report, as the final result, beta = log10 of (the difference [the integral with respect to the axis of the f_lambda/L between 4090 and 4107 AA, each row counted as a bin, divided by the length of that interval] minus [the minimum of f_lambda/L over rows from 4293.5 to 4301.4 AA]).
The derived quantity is -0.5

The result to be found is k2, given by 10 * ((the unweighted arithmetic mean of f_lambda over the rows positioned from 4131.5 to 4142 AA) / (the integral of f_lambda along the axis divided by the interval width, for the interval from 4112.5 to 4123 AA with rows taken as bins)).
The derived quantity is 9.5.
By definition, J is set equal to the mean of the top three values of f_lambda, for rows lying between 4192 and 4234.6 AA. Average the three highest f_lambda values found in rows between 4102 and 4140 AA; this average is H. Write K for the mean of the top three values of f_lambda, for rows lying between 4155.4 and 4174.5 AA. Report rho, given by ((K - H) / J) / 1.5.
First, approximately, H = 23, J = 26.5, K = 22.5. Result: 0.00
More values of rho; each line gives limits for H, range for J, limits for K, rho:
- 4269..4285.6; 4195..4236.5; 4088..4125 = 0.01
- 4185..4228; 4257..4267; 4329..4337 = -0.06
